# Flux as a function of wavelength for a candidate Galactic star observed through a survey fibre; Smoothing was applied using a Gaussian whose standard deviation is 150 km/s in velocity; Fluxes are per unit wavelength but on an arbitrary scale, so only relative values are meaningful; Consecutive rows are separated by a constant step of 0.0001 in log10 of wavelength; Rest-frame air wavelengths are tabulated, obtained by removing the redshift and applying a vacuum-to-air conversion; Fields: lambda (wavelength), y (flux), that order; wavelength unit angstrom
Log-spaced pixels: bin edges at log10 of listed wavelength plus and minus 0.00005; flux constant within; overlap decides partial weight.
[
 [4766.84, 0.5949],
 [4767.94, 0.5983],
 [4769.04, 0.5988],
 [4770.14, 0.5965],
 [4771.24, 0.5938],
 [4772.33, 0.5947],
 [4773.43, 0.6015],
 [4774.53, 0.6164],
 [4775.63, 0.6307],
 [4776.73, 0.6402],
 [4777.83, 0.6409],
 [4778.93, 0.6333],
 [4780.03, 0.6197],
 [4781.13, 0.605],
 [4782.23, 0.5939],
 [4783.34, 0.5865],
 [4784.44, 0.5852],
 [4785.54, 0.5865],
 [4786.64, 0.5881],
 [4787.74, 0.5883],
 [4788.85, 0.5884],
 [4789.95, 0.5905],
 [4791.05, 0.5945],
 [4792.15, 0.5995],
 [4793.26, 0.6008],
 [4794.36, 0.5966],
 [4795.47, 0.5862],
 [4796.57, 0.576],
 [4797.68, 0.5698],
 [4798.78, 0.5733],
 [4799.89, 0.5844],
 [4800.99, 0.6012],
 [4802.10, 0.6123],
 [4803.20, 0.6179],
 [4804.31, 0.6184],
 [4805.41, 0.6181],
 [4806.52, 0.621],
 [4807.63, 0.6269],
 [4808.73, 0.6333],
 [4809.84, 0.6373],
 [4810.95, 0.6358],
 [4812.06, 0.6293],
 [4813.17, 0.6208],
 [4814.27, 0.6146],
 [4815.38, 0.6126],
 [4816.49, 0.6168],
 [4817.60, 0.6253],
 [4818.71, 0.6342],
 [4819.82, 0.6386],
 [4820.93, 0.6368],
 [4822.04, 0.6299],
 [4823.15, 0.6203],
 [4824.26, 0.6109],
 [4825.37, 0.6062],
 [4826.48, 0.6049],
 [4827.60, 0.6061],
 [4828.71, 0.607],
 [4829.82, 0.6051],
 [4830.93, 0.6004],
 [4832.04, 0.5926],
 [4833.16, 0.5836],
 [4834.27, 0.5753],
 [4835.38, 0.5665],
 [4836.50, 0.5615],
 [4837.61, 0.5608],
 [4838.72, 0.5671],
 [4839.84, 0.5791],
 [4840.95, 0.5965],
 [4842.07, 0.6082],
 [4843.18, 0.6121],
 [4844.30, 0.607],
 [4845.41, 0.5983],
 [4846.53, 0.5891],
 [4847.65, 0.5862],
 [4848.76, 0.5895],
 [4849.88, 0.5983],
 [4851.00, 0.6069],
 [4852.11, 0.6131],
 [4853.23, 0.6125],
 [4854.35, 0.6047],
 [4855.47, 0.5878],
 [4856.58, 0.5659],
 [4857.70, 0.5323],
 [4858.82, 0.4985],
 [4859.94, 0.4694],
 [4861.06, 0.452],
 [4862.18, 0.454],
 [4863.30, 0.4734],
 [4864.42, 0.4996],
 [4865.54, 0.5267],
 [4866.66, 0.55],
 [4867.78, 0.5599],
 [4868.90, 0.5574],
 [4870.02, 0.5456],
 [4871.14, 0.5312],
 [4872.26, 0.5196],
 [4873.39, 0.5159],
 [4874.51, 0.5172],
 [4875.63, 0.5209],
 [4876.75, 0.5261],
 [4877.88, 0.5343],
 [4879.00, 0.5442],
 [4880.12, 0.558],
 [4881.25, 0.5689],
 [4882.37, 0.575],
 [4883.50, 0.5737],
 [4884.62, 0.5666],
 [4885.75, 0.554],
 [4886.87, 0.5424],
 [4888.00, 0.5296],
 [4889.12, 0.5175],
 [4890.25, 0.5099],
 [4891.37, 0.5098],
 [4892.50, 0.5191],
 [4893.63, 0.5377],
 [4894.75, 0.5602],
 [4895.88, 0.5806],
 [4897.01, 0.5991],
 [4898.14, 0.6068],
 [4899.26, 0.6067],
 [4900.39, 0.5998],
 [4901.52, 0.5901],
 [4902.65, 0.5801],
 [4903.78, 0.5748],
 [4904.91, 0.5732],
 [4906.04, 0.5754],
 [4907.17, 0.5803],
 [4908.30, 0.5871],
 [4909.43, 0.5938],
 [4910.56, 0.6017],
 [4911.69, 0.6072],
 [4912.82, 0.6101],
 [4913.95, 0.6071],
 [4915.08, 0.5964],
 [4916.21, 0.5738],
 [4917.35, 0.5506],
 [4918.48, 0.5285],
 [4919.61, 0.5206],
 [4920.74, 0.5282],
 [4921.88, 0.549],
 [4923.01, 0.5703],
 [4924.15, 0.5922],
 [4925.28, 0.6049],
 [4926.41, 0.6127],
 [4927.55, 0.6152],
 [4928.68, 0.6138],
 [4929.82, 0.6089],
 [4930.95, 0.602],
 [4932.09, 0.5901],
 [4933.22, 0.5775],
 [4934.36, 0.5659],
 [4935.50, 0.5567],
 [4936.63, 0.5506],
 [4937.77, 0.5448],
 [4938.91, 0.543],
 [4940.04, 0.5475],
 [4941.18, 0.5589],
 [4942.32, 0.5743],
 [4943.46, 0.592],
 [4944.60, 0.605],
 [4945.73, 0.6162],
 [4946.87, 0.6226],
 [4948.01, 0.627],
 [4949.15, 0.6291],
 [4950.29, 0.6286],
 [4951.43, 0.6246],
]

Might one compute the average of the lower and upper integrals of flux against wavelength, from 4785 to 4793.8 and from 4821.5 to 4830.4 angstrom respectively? 5.33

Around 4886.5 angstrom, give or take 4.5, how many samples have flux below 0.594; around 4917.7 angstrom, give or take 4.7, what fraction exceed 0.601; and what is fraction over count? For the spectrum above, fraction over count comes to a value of 0.02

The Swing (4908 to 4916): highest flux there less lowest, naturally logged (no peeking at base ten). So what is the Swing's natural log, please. -3.77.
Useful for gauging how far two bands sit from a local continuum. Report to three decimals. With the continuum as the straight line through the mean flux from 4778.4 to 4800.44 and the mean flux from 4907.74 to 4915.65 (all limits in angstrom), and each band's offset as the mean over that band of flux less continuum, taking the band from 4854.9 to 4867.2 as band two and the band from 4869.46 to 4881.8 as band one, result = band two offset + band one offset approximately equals -0.151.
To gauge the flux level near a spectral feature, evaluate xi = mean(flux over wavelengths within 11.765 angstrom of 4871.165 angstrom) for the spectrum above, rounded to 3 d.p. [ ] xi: 0.524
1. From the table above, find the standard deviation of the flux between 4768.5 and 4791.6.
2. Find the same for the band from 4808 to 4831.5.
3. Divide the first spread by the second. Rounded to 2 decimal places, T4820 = 1.45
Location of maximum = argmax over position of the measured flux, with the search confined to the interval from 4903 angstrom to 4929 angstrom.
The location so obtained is 4927.55 angstrom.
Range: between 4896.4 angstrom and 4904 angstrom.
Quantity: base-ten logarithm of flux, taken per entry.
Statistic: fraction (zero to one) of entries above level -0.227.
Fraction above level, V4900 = 0.6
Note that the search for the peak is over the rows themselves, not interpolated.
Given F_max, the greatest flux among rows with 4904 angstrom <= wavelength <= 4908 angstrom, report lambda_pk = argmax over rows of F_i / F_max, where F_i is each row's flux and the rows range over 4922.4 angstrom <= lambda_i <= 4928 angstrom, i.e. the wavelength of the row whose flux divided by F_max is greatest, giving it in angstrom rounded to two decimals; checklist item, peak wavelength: 4927.55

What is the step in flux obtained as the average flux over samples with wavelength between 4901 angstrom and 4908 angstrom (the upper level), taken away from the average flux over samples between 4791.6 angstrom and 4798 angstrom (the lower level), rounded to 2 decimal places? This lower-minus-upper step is 0.01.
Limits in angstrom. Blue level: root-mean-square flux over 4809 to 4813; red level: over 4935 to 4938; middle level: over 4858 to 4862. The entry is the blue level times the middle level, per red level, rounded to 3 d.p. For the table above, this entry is 0.545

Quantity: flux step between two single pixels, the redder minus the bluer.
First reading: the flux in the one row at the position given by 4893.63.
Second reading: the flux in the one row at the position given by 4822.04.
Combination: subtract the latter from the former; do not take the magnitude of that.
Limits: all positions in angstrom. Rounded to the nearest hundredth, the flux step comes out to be -0.09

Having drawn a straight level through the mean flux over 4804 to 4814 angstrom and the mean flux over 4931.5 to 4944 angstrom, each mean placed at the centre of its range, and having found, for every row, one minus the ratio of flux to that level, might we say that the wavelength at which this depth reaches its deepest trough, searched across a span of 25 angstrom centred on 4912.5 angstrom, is 4919.61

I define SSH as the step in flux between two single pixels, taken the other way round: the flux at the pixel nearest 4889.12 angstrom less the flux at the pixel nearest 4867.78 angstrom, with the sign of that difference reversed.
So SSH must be 0.042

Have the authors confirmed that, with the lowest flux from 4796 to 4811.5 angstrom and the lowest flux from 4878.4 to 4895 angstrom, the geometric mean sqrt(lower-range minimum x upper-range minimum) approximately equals 0.539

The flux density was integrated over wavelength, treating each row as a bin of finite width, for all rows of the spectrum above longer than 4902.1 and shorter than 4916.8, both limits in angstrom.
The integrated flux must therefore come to 8.66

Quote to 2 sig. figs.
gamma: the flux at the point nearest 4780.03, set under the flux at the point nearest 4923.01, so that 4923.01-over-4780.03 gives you 0.92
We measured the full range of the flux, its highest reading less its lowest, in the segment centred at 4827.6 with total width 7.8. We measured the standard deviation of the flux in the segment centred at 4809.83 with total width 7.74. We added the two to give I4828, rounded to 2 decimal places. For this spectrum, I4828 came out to 0.02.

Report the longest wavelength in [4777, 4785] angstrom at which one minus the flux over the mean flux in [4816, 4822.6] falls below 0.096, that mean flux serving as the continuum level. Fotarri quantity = 4784.44 angstrom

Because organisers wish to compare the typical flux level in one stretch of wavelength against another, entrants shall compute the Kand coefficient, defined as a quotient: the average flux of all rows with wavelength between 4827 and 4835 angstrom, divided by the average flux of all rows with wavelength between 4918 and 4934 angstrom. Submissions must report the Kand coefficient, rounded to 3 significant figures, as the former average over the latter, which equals 1.03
